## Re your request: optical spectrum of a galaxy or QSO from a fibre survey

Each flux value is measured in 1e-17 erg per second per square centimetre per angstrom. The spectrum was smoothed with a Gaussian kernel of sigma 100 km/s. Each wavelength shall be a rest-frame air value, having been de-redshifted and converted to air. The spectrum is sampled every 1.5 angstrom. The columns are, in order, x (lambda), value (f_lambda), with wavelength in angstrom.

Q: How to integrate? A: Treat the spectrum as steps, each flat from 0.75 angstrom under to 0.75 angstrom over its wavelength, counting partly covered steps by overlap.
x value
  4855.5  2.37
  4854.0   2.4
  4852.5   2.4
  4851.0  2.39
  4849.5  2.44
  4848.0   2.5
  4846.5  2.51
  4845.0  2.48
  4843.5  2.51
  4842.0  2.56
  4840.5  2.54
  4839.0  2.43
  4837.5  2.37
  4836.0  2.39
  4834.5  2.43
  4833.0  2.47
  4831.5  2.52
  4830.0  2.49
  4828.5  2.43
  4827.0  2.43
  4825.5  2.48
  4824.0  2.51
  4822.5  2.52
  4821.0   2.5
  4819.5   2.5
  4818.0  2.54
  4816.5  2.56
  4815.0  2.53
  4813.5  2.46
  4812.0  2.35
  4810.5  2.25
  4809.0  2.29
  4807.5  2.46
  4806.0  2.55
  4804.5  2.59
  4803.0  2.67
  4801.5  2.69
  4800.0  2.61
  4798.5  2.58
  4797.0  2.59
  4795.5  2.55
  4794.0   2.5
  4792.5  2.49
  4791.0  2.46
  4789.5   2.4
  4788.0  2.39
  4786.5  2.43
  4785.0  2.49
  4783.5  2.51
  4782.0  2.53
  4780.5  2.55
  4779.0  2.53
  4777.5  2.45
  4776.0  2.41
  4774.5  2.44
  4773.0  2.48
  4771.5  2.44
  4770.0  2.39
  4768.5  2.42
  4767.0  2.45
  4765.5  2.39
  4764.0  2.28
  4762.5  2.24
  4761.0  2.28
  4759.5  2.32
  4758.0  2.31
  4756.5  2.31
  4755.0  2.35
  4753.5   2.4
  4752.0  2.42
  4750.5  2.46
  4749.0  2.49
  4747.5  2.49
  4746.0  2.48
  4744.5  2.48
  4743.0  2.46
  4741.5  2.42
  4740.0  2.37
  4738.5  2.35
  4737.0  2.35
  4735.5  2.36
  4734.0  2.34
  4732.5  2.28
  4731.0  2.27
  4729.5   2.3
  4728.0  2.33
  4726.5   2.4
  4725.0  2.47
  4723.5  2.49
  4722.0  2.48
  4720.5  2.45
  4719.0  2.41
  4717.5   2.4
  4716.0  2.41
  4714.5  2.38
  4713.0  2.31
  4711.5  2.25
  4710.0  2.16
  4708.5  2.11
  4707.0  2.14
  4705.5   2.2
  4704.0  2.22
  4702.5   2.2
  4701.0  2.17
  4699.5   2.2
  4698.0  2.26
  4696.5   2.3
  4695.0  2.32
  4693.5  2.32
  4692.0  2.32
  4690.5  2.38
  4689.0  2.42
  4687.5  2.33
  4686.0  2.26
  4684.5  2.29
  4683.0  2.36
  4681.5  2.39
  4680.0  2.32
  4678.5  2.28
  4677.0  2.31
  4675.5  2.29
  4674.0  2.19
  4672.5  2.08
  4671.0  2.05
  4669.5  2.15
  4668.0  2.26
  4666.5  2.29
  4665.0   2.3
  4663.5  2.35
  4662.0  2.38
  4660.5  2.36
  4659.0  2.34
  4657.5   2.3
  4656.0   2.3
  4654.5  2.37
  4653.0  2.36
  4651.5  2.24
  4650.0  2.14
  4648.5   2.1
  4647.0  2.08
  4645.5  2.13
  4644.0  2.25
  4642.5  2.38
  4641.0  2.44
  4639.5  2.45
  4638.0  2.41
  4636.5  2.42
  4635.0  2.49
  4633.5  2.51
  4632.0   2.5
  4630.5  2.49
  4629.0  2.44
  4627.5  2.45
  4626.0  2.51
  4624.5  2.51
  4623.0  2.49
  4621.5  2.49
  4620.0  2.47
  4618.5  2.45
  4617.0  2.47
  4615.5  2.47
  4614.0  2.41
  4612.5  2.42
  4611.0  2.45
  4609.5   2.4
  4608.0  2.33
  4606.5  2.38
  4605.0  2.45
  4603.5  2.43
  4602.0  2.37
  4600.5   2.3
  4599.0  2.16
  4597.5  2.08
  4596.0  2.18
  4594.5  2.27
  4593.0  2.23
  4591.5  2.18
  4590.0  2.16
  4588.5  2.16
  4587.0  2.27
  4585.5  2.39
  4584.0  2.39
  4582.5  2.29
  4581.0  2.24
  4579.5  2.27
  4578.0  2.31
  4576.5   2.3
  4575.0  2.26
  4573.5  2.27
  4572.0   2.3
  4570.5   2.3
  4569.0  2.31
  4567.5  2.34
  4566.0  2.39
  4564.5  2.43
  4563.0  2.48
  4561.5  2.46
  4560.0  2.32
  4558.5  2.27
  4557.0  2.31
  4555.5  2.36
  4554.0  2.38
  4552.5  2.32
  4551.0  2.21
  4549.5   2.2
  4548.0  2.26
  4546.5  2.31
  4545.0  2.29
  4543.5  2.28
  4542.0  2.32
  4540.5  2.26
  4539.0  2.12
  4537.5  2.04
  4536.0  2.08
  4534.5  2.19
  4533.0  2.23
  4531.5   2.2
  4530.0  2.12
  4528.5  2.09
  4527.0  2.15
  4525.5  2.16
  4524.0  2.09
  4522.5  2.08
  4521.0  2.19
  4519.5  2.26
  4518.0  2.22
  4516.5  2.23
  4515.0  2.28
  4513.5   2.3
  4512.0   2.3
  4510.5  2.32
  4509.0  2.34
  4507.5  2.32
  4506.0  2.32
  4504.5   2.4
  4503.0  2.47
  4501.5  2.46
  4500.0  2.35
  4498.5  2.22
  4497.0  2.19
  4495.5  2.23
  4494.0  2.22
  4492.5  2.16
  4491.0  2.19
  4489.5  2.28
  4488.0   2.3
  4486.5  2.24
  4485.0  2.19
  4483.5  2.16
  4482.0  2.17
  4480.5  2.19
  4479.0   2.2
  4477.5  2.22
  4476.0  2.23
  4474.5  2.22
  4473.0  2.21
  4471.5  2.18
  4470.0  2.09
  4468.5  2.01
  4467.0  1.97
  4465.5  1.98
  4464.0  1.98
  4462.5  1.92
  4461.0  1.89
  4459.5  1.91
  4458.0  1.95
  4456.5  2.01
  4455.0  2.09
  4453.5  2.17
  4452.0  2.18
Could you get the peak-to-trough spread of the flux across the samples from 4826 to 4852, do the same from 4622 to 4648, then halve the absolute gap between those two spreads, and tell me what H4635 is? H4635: 0.12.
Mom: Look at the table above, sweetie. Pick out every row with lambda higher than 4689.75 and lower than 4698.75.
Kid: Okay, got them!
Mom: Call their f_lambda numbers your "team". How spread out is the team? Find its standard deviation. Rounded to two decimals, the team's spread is 0.04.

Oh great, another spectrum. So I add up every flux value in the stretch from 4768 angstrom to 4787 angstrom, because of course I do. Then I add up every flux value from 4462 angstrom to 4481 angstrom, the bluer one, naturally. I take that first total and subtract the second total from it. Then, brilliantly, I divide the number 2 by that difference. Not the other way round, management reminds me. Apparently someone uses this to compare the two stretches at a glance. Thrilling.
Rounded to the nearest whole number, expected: 0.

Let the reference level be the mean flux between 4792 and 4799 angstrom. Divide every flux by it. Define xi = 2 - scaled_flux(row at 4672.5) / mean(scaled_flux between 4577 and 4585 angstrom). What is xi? 1.10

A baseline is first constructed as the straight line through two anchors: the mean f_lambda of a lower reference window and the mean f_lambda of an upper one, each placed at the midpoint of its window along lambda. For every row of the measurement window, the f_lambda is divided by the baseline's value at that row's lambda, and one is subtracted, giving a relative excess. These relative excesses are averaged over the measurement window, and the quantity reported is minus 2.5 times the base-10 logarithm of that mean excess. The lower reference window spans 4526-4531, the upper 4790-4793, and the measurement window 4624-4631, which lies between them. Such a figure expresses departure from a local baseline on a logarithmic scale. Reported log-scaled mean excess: 2.5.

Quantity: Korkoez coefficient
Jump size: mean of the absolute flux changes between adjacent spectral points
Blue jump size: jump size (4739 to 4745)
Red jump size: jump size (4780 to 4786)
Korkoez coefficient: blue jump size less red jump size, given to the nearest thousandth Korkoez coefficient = 0.017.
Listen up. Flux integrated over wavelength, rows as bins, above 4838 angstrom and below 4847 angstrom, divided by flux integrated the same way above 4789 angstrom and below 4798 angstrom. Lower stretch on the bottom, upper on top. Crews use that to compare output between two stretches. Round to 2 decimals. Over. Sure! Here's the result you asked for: 1.00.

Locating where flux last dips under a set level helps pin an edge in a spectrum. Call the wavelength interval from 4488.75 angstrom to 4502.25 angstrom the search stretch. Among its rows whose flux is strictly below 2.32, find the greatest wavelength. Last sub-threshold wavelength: 4498.5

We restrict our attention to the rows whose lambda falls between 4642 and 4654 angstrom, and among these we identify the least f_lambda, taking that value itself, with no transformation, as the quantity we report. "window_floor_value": 2.08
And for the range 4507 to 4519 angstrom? 2.22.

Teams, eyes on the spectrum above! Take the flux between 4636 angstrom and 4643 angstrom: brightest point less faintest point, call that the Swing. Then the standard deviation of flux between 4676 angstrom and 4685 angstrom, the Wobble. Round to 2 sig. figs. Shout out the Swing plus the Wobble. 0.11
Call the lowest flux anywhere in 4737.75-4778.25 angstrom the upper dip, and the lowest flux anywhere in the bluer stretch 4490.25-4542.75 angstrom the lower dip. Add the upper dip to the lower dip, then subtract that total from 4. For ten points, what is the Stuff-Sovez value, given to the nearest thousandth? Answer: -0.280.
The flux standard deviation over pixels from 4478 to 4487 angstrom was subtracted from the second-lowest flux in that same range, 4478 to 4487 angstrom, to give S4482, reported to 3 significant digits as 2.14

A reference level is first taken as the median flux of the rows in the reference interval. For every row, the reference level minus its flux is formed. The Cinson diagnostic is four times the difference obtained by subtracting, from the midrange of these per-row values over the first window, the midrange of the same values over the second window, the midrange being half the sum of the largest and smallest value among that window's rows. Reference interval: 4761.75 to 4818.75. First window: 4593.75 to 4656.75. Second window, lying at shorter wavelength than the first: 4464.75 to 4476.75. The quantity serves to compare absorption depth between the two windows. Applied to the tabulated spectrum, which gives -0.78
